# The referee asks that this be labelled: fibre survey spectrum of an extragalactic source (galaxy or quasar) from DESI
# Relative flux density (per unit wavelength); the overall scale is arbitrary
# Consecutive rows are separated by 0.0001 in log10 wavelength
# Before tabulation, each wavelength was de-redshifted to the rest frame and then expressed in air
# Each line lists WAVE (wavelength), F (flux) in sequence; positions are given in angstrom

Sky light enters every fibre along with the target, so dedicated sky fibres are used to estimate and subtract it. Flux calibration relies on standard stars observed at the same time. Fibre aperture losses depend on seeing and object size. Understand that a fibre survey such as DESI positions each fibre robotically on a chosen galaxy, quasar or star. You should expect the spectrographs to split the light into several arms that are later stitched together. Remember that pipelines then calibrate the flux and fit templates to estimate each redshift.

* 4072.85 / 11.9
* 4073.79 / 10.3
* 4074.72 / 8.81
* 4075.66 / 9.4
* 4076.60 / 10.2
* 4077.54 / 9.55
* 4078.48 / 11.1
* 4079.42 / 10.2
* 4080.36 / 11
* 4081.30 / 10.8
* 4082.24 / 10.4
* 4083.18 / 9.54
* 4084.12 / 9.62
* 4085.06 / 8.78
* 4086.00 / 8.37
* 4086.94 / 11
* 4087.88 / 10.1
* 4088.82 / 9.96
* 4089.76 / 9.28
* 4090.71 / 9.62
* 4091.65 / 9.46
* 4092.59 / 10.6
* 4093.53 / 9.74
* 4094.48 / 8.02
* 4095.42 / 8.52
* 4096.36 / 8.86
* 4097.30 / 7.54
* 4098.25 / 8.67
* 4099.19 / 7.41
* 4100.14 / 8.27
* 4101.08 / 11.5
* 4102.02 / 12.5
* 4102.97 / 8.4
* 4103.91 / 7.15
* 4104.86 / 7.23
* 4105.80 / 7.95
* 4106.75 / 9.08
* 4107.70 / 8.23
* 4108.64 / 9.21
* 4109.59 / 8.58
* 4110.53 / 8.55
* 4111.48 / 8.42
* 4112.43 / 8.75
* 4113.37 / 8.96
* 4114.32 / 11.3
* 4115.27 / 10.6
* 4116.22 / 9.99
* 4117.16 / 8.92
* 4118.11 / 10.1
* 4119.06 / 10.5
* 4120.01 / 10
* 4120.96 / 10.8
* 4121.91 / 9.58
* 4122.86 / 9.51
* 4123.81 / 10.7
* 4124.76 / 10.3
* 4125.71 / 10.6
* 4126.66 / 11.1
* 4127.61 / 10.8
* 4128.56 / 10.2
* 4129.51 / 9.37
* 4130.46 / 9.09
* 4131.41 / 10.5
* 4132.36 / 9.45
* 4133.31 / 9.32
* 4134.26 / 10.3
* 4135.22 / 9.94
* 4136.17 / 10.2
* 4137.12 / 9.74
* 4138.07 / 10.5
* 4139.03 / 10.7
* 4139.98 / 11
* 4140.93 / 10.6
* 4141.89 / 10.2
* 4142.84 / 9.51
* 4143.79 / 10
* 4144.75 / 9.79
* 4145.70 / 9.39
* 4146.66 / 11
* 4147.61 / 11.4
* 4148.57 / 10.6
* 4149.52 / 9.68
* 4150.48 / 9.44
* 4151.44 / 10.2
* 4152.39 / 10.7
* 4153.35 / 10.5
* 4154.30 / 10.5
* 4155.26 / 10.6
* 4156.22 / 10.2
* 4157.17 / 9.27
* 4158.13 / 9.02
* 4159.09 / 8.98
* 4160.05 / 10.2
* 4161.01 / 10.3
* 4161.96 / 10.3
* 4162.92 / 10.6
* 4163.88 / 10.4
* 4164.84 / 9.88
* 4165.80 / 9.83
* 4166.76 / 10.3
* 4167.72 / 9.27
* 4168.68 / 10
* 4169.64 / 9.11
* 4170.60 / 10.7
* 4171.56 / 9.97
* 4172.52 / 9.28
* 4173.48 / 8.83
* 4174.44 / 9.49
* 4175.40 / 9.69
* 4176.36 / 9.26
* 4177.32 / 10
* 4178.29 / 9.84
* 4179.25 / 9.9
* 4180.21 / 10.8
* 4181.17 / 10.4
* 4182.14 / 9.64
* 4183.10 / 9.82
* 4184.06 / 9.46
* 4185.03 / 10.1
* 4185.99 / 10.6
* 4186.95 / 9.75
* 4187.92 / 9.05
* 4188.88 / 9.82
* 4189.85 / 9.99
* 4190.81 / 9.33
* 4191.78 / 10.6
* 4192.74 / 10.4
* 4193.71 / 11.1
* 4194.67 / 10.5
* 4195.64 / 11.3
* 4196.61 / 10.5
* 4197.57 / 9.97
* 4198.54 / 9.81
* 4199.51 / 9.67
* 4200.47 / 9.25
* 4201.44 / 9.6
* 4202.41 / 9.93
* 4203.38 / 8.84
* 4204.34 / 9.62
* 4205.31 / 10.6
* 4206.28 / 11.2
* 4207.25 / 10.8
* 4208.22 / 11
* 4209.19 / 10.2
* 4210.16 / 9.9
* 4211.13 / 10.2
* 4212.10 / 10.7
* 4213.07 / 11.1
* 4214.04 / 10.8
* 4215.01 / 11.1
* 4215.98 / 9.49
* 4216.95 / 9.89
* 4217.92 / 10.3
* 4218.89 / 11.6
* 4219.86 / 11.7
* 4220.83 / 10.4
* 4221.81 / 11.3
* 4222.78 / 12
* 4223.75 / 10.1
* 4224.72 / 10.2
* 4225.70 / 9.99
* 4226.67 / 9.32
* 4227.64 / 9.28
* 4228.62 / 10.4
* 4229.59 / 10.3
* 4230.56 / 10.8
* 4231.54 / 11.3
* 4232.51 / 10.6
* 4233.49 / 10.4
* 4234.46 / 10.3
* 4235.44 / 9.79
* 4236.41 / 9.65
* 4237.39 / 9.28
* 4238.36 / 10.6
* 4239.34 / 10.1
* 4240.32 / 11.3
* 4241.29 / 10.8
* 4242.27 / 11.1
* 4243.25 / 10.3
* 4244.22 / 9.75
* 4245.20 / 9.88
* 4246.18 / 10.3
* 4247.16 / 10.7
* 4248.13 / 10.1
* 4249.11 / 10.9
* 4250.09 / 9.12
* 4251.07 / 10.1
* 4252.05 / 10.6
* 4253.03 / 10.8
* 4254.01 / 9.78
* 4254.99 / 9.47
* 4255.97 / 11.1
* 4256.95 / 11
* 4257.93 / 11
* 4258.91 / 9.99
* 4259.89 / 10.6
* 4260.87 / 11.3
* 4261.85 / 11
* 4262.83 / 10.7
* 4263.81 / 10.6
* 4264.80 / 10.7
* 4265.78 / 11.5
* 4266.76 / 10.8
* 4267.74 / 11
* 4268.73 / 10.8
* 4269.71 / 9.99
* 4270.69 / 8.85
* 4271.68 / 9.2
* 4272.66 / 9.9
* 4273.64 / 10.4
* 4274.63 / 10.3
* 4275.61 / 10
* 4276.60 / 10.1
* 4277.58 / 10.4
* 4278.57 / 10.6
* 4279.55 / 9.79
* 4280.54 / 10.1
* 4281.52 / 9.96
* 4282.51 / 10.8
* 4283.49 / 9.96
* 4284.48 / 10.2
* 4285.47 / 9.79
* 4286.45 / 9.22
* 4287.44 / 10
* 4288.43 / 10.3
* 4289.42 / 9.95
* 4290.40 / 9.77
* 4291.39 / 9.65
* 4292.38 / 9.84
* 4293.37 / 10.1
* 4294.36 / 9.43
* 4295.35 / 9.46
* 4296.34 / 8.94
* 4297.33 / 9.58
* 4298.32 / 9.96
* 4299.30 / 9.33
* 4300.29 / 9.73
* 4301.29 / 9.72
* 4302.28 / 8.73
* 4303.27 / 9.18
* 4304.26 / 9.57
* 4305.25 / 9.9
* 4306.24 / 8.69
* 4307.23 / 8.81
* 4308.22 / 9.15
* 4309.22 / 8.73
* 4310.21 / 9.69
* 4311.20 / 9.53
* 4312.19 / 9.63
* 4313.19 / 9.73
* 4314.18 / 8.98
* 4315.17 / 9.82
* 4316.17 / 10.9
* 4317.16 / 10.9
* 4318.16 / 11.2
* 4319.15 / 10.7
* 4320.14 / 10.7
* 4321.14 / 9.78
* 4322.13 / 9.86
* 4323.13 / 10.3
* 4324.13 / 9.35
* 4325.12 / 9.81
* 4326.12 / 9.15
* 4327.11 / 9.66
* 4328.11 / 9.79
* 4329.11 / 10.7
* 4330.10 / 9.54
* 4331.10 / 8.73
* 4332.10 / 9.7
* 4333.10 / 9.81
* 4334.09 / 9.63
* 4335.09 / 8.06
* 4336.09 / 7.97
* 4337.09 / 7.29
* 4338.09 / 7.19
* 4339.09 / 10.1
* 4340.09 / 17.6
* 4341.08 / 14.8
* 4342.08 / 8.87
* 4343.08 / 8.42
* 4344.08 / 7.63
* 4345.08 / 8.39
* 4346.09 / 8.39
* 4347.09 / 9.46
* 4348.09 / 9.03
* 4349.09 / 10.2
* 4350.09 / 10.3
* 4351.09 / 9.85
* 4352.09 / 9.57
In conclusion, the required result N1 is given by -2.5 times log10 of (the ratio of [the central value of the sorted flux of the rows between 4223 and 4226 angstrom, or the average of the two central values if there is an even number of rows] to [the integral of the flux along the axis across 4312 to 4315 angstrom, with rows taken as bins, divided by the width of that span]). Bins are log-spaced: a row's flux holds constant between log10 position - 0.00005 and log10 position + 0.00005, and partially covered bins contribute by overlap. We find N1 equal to -0.070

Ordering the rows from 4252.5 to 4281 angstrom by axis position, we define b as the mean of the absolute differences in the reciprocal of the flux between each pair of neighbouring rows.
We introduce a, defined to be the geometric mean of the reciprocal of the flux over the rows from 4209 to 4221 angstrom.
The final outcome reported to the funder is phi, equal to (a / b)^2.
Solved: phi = 417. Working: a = 0.095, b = 0.0046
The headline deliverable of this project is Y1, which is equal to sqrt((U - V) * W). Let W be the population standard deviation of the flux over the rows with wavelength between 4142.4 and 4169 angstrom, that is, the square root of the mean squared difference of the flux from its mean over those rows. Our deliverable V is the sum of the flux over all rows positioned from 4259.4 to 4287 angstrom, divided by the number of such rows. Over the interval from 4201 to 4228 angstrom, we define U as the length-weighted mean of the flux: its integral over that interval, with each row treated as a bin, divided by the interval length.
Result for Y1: 0.24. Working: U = 10.4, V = 10.3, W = 0.59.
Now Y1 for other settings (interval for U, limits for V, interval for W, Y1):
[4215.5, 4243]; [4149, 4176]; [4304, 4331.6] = 0.61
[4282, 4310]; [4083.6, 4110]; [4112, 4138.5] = 0.60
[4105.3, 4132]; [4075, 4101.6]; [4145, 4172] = 0.30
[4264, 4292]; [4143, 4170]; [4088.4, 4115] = 0.34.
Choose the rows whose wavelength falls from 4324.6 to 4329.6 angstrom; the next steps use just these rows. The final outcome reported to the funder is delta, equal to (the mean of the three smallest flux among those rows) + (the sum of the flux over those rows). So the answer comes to 58.6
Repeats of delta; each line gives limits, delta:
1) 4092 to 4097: 54.2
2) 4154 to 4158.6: 59.1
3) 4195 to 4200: 61.1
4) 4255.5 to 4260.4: 64.2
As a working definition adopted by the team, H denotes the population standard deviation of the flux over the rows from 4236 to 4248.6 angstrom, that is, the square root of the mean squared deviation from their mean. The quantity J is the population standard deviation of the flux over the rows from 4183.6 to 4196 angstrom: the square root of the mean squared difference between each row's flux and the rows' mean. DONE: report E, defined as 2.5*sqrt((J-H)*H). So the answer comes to 0.5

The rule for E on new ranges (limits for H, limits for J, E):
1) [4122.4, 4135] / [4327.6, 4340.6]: 2.7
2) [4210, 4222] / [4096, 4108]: 1.9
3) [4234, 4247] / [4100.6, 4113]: 1.8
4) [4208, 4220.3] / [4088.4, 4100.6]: 1.1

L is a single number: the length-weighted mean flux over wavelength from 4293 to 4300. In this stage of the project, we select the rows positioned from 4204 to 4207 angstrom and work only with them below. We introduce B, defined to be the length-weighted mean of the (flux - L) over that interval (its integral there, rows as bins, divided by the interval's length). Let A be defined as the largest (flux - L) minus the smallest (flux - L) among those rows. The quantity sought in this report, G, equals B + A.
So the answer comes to 2.6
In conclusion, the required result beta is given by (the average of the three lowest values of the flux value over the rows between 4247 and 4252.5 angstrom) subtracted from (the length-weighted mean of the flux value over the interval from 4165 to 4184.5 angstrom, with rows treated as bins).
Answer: 0.01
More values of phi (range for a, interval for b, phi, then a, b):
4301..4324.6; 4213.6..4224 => 180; 0.103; 0.0077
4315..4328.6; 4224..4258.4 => 333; 0.099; 0.0054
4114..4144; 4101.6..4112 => 63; 0.099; 0.0124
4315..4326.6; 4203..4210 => 268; 0.098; 0.0060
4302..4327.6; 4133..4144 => 476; 0.103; 0.0047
